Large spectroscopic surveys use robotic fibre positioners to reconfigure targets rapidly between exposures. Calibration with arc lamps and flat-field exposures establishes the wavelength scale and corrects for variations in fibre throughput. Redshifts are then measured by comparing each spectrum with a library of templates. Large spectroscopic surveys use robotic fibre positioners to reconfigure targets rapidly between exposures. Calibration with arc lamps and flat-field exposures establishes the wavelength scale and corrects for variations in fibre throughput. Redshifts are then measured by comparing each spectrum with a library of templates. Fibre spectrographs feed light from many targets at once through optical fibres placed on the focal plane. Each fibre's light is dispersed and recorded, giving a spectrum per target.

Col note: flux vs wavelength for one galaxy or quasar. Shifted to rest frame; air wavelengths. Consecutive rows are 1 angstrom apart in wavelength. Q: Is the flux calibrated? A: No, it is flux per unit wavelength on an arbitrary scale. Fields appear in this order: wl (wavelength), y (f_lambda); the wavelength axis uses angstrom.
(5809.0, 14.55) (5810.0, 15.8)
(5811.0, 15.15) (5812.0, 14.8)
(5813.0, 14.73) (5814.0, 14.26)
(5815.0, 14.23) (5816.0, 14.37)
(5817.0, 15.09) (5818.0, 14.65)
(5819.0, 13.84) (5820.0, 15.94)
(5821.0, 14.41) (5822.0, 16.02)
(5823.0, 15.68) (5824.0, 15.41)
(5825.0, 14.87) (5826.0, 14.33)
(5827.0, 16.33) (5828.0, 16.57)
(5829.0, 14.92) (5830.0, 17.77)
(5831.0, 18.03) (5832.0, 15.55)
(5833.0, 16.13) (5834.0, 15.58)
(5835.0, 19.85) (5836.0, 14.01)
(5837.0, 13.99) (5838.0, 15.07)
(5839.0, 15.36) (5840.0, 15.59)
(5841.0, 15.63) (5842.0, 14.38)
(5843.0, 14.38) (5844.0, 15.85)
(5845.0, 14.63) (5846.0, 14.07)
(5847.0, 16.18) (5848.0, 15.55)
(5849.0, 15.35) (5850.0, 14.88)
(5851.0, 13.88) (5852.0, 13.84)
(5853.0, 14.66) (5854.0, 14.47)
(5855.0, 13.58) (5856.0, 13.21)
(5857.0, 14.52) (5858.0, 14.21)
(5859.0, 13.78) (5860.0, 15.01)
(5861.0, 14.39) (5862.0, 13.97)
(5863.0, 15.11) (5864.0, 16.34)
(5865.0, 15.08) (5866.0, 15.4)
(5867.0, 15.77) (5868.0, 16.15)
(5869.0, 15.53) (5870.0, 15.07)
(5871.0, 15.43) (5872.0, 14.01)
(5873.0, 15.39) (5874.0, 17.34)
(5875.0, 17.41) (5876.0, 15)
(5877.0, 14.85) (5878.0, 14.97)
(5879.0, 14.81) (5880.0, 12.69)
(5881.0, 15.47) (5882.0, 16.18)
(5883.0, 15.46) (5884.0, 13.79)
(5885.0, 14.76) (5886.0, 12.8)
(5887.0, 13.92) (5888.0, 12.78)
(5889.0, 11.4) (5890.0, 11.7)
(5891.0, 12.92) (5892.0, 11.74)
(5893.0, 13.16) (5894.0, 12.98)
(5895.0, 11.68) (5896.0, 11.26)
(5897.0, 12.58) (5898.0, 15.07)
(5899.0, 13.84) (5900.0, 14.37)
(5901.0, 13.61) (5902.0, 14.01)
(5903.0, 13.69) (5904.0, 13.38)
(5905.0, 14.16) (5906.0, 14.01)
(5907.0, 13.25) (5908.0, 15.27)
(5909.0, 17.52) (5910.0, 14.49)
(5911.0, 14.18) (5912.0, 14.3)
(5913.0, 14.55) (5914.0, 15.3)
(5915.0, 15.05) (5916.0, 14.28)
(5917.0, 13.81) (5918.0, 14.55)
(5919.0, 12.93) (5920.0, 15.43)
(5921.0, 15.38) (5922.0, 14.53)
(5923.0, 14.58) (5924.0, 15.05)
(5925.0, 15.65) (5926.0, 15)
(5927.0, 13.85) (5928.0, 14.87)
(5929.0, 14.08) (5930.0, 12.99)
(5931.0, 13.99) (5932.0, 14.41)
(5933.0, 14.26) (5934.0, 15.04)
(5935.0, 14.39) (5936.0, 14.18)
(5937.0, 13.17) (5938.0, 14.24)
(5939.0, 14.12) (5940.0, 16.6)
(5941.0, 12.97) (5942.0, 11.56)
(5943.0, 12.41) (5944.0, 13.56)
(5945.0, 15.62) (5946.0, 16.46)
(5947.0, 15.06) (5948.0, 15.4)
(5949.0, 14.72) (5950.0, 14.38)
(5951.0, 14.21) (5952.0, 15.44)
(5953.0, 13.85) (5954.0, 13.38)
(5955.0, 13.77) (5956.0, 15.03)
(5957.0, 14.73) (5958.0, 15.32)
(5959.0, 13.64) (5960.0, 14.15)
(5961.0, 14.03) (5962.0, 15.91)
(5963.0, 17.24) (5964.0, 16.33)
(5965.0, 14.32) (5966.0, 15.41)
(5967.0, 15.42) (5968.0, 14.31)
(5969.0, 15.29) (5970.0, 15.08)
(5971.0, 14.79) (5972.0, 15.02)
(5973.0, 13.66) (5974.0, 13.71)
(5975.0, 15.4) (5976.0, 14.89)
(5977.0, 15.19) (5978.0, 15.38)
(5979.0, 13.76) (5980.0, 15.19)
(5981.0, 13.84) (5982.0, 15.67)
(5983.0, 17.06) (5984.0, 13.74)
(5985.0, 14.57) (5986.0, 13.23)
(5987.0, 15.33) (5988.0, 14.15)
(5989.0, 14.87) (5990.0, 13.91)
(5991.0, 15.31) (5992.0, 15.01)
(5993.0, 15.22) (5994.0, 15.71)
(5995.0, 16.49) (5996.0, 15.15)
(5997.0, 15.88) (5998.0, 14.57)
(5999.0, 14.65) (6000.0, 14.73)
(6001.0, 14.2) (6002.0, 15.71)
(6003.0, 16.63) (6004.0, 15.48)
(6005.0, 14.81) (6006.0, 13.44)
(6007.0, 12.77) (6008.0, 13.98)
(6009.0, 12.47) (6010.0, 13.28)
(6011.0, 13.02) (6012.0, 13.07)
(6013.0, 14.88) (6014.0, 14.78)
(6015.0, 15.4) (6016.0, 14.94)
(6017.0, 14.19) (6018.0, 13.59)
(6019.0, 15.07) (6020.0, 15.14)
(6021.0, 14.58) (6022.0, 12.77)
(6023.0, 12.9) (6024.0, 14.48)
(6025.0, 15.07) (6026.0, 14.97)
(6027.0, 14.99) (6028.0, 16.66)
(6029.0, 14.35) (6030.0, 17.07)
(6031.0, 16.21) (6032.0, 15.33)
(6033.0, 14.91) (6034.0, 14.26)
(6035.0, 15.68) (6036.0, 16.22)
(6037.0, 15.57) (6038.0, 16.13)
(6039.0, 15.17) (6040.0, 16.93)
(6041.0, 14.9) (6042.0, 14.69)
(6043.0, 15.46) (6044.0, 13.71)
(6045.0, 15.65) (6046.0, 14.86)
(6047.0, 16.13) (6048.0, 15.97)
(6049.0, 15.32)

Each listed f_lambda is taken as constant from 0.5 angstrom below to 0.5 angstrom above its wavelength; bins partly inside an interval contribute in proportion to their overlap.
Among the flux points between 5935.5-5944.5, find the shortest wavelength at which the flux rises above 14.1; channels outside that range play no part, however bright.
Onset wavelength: 5936.0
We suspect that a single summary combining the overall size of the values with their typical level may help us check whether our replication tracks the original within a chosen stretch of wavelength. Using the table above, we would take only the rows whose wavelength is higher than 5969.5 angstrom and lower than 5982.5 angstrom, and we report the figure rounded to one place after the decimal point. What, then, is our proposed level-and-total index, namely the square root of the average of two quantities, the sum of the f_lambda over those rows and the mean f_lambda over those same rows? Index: 10.2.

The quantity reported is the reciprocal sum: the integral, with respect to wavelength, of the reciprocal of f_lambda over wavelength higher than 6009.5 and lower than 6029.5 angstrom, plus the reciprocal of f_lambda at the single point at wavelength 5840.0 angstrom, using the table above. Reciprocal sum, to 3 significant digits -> 1.46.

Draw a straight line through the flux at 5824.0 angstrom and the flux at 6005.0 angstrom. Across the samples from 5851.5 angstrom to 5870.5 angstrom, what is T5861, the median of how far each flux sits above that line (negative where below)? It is -0.65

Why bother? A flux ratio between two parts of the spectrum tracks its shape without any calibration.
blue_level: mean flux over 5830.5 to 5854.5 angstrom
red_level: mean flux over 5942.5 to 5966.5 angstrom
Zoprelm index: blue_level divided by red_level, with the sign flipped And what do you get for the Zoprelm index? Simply -1.04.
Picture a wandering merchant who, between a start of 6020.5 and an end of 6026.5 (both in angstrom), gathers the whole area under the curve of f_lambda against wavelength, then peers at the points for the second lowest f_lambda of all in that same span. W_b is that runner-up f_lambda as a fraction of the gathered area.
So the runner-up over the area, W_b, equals 0.152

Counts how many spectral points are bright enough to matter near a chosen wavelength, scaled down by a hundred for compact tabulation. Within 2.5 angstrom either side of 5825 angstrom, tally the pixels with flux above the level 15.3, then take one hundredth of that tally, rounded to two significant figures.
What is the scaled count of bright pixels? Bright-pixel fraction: 0.030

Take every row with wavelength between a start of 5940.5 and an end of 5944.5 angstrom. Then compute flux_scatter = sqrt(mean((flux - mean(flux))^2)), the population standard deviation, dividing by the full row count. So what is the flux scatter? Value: 0.7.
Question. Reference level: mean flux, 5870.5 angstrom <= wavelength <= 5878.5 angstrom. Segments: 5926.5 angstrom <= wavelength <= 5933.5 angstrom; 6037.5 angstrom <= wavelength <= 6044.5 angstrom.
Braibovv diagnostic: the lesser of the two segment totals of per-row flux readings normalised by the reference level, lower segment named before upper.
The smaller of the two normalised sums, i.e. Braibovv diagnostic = 6.3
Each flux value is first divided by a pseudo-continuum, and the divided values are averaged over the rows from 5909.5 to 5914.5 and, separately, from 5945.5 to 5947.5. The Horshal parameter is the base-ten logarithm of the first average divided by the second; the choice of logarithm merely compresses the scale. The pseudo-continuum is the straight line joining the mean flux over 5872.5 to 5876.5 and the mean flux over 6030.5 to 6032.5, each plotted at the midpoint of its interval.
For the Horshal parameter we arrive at -0.04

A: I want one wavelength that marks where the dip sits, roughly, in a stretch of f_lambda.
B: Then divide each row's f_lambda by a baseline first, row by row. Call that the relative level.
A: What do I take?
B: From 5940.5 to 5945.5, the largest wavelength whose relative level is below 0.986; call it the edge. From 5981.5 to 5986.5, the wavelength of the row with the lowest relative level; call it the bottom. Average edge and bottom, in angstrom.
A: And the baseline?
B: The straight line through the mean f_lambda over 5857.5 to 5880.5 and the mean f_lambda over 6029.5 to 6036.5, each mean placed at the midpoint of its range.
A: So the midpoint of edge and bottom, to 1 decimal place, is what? 5965.0 angstrom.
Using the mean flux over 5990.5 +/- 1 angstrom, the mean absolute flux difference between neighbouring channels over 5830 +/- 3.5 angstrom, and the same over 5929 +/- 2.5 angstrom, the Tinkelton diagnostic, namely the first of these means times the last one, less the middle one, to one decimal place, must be 12.9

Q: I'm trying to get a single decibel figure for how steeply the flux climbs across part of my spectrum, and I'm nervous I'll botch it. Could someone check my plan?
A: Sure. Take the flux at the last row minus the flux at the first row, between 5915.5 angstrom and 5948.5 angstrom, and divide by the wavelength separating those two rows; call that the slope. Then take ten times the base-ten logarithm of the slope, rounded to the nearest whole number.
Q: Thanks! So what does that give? -15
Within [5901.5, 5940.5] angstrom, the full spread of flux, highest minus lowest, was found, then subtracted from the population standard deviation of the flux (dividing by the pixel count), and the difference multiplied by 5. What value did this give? -18.5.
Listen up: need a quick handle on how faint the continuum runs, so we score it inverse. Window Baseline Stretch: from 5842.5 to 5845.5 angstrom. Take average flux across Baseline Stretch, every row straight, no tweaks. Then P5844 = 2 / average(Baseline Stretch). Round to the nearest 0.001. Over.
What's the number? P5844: 0.134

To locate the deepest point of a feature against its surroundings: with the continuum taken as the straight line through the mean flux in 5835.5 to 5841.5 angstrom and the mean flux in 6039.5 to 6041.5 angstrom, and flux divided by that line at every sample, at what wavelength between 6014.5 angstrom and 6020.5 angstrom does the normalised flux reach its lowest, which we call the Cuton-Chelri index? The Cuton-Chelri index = 6018.0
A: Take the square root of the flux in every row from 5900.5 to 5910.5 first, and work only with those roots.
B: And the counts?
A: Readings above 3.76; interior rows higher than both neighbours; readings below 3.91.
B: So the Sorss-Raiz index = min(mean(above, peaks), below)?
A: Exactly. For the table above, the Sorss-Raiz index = 3.5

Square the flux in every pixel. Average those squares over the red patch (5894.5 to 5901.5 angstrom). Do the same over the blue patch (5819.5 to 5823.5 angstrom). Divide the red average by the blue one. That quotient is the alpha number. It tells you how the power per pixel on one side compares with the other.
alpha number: 0.73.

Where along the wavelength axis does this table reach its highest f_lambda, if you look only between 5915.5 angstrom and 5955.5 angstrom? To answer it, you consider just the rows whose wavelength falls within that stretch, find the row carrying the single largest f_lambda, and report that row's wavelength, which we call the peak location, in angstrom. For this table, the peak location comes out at 5940.0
